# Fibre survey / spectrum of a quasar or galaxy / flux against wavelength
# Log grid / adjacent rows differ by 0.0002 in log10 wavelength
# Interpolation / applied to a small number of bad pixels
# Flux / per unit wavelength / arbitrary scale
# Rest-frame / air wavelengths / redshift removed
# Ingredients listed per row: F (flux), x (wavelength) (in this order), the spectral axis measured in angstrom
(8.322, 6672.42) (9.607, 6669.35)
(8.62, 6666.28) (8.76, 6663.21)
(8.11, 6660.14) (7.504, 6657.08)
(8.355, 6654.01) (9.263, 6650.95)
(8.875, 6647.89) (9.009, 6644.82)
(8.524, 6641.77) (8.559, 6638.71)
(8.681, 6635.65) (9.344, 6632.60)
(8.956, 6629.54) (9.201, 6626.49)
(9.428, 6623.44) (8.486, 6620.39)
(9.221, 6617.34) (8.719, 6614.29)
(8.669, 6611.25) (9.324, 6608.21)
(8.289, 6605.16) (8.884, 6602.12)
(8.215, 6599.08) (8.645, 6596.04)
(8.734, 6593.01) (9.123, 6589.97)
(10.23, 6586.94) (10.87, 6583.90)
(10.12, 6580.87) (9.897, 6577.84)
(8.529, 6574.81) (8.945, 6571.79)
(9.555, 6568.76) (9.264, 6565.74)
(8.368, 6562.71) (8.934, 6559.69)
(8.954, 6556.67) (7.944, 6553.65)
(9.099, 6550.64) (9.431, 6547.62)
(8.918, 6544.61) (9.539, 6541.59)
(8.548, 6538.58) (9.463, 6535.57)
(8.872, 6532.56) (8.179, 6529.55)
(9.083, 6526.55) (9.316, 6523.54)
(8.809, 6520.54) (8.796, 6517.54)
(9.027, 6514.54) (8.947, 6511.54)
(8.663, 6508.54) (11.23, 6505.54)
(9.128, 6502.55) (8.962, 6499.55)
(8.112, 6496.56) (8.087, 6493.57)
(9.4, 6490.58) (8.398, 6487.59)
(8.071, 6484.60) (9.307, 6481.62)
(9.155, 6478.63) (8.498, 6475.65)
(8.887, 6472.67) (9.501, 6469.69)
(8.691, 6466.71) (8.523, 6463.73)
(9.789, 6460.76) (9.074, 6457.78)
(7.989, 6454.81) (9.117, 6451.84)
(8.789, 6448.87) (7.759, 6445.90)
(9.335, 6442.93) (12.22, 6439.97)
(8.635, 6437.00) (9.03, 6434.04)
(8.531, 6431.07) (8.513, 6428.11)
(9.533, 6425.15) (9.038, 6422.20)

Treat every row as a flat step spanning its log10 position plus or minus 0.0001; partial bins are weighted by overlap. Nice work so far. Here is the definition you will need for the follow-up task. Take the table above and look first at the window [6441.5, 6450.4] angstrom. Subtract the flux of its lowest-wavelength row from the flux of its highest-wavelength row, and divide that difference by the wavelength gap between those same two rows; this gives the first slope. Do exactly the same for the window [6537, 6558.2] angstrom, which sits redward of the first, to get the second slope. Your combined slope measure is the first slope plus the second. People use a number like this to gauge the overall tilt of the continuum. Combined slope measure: -0.07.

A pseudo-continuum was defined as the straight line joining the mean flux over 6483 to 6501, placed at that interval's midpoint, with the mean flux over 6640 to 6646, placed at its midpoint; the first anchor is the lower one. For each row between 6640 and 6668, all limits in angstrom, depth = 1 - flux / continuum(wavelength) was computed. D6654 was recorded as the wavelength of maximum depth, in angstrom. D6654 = 6657.08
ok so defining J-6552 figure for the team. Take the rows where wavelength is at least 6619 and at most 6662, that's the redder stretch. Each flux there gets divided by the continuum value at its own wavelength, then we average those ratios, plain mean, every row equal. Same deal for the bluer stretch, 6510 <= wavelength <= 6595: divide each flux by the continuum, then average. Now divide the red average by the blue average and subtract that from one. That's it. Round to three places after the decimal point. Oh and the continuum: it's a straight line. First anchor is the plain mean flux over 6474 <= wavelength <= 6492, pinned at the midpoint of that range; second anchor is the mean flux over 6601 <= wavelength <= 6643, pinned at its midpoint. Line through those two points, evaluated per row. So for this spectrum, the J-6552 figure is 0.048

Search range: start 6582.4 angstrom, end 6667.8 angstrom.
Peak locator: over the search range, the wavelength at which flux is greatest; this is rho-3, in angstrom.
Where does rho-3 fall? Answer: 6583.90 angstrom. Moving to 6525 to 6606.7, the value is 6583.90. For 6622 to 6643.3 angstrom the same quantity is 6623.44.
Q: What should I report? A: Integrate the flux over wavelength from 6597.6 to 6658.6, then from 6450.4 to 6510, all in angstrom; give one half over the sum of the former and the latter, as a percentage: 0.0468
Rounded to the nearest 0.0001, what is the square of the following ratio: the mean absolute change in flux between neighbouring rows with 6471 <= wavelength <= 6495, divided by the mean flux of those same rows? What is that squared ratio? 0.0069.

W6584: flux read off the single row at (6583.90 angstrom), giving 10.87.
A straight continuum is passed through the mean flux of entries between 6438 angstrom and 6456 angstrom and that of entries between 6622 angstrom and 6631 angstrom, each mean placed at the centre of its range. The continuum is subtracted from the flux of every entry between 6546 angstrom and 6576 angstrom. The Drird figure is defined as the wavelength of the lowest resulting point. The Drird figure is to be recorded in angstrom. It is 6553.65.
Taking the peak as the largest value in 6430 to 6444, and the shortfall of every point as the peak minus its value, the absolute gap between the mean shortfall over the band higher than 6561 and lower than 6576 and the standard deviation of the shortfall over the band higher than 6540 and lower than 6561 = 2.8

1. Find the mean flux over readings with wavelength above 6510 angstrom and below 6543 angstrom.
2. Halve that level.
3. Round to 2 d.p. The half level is 4.48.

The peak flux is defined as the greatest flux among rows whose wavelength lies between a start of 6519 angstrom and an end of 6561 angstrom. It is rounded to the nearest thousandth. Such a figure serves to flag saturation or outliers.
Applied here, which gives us 9.539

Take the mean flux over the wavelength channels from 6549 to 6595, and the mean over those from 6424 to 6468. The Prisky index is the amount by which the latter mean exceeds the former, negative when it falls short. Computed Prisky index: -0.20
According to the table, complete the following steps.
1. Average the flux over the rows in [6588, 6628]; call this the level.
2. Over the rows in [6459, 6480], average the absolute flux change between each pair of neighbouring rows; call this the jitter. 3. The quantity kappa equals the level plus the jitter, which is 9.5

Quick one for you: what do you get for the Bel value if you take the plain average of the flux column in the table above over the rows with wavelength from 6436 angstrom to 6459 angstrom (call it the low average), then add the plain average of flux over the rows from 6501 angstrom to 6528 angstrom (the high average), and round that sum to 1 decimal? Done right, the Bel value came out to 18.3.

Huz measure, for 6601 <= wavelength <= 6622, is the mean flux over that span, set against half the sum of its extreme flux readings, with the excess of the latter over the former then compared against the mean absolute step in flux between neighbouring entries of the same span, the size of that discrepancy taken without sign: 0.59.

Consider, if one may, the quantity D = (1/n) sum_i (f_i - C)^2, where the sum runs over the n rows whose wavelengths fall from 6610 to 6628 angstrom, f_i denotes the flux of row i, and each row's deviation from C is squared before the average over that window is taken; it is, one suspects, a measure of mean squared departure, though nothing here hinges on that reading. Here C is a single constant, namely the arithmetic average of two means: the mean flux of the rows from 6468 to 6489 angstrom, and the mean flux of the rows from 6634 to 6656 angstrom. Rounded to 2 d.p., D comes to 0.15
